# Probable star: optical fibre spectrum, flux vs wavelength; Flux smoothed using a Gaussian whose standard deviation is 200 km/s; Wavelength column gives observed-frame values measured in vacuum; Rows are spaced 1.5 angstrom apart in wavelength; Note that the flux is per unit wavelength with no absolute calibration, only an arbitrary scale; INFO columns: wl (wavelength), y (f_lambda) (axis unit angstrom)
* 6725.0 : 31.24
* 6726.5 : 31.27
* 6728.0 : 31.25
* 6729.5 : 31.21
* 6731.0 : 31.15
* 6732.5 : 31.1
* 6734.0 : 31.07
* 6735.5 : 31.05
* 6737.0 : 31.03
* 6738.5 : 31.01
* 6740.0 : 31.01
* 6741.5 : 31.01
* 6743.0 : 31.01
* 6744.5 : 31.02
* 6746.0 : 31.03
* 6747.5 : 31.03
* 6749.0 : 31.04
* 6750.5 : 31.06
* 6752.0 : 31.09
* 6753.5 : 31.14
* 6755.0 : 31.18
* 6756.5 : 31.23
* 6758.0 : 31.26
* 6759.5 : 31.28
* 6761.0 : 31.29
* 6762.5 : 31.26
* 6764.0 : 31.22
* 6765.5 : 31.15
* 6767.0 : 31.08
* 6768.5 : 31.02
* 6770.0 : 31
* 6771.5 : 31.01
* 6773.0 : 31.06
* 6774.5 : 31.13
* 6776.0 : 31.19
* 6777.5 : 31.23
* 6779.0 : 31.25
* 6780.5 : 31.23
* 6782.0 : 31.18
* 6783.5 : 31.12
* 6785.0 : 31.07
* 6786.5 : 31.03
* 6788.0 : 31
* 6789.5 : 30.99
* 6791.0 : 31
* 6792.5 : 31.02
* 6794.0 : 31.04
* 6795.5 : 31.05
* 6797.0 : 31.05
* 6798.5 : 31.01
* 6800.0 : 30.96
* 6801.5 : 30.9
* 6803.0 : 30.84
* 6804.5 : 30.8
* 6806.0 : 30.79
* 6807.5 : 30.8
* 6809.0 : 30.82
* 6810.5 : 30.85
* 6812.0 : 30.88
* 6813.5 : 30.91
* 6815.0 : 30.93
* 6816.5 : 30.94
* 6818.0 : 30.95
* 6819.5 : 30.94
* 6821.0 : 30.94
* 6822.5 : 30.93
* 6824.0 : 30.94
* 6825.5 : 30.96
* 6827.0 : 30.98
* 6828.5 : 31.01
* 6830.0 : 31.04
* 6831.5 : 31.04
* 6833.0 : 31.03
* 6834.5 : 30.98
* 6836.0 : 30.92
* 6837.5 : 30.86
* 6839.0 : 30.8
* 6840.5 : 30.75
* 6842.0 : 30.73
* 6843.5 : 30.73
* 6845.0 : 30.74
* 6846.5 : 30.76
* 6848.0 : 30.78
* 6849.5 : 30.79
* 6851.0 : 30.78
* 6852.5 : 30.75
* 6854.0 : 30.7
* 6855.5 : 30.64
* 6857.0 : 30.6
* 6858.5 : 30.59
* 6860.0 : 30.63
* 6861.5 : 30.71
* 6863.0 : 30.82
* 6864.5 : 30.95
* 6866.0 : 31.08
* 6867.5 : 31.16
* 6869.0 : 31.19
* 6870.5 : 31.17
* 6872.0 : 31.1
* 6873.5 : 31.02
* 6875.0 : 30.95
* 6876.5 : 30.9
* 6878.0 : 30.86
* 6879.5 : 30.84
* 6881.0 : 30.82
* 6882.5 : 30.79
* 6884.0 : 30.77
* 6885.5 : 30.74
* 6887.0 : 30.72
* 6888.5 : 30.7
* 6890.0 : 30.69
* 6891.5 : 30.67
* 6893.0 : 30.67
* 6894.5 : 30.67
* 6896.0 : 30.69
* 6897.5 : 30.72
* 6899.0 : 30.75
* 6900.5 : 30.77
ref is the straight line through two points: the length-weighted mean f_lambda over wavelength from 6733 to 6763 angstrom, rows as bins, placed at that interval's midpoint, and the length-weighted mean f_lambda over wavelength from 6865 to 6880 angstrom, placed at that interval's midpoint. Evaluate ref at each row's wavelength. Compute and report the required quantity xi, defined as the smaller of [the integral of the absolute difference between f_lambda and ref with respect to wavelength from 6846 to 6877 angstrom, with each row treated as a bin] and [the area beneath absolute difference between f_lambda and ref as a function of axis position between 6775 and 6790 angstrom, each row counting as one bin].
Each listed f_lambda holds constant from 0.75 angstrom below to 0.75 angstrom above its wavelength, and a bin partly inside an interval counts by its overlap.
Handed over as 1.4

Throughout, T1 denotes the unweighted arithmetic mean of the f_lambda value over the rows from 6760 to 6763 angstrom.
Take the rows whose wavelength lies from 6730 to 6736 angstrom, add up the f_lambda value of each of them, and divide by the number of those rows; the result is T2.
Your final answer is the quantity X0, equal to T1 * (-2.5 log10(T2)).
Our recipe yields -117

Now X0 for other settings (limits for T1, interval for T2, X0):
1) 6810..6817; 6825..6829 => -115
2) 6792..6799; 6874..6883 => -116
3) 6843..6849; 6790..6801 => -115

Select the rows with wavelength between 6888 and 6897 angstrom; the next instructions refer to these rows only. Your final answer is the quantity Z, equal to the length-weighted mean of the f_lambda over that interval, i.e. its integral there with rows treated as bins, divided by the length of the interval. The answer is 30.7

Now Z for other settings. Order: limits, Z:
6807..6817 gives 30.9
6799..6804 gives 30.9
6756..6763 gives 31.3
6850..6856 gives 30.7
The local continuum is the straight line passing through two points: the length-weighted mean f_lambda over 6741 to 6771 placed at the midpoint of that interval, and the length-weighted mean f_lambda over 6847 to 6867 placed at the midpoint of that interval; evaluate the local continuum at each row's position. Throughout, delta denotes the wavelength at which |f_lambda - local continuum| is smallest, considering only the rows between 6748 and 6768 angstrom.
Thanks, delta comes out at 6767.0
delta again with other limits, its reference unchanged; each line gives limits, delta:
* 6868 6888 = 6887.0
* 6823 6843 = 6839.0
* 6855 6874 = 6861.5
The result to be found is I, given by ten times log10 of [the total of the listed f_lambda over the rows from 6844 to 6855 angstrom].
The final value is 23.3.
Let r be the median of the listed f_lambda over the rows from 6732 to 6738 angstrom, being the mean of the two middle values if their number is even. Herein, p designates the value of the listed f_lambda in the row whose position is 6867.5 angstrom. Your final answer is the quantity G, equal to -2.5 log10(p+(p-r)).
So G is -3.74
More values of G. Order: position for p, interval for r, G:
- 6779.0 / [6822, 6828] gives -3.75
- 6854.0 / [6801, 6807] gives -3.71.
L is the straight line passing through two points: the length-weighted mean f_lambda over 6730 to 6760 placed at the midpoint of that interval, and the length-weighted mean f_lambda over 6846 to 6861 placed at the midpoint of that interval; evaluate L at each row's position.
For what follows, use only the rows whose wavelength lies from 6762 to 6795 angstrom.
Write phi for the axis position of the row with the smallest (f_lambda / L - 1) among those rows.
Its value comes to 6770.0 angstrom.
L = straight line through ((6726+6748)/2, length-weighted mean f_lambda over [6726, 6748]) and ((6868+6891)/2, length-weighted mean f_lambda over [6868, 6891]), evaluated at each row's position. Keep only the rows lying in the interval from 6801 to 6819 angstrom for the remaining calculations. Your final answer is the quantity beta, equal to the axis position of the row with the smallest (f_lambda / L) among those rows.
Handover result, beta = 6806.0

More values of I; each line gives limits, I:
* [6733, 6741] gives 21.9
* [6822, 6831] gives 22.7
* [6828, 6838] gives 23.4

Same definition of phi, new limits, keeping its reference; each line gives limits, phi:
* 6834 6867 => 6858.5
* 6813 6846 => 6842.0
